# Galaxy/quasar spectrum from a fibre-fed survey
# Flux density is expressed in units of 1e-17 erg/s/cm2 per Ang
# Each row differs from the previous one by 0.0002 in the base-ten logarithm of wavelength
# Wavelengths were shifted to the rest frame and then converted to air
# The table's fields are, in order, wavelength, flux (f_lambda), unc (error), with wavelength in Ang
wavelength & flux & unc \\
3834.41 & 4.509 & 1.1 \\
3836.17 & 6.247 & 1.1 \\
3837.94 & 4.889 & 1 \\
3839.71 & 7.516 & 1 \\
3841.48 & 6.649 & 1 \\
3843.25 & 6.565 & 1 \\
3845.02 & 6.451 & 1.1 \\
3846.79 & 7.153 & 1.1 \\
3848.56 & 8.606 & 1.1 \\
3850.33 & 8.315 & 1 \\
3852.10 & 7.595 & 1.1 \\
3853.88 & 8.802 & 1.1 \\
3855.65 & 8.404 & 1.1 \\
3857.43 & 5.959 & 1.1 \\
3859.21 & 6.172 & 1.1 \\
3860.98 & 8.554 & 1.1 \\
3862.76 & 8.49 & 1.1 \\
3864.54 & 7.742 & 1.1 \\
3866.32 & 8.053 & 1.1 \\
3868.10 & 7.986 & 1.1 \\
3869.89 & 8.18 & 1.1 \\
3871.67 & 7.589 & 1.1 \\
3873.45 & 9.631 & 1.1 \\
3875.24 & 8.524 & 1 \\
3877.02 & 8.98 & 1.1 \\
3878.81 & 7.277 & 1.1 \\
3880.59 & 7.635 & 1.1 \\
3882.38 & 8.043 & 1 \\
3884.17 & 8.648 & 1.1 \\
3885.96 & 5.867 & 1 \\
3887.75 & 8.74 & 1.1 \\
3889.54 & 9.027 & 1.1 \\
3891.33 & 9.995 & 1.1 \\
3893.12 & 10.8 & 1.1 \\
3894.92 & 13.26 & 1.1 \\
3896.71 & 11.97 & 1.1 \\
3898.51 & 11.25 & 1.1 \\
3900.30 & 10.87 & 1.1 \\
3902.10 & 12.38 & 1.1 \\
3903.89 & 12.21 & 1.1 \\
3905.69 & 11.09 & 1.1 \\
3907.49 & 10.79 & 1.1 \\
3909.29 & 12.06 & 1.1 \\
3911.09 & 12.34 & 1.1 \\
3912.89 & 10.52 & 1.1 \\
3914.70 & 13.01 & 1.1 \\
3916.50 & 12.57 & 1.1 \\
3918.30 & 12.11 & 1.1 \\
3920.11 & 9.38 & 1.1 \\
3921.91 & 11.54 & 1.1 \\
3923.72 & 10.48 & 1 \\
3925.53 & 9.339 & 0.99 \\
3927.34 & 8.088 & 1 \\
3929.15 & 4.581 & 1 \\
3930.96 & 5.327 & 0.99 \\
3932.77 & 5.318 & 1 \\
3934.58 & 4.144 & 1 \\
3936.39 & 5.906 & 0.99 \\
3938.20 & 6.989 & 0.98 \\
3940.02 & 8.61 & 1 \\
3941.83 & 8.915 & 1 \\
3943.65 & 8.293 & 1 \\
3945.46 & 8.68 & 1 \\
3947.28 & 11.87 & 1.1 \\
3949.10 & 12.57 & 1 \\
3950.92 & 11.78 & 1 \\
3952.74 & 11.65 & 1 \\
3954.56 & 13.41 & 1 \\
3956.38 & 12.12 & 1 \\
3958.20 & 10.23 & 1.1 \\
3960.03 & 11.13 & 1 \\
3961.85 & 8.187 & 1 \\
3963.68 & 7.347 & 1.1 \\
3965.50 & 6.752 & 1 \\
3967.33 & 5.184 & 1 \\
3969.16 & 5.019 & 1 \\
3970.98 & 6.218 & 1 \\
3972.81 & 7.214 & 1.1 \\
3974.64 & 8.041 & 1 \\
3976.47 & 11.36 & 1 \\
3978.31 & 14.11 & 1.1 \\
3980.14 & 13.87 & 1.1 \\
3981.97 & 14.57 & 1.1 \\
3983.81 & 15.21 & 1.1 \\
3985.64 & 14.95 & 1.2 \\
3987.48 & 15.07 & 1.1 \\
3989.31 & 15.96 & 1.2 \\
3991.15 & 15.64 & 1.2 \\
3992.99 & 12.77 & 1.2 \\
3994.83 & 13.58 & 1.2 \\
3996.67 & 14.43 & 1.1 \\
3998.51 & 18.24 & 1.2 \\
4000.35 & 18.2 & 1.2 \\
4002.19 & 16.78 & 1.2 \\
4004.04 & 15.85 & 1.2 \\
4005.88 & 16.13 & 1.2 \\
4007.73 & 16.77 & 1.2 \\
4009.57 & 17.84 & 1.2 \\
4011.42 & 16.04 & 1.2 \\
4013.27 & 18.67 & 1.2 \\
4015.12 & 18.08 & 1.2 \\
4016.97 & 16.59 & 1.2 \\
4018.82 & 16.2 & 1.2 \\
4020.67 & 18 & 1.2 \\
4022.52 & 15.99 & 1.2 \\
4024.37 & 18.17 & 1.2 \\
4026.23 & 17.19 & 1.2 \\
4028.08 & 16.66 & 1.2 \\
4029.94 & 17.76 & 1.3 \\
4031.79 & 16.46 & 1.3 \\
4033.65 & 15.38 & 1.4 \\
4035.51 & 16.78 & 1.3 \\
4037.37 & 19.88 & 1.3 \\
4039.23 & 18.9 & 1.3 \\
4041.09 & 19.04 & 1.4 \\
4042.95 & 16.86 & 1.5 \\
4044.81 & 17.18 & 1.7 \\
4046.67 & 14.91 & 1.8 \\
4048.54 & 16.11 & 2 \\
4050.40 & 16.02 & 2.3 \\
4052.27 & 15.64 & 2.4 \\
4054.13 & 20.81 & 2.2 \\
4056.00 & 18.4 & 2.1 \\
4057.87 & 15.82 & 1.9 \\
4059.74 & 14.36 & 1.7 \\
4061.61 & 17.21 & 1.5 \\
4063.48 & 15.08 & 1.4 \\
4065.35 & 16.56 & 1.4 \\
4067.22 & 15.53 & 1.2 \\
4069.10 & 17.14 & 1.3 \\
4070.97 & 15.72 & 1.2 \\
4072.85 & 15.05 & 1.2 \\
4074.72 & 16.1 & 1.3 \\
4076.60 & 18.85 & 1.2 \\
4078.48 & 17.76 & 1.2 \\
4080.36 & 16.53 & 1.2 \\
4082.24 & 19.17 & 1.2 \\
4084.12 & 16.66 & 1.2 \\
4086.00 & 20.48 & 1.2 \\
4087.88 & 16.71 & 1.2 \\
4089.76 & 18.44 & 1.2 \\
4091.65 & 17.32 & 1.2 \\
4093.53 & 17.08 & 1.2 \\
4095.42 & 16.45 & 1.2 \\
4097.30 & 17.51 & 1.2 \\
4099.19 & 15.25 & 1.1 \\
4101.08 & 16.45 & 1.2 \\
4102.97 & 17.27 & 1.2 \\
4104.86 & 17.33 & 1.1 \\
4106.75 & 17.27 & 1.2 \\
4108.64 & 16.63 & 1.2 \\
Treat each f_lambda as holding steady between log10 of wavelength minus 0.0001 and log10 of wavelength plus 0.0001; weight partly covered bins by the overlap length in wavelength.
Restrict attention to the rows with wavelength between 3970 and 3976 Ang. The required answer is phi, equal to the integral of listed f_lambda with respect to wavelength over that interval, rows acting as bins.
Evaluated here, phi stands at 45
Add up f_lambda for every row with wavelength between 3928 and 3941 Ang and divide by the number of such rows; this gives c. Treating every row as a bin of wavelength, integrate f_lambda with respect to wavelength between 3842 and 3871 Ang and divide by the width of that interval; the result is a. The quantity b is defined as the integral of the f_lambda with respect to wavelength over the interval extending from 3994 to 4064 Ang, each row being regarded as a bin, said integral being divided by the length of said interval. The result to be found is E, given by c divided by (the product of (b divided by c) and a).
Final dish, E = 0.3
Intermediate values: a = 7.7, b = 17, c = 5.8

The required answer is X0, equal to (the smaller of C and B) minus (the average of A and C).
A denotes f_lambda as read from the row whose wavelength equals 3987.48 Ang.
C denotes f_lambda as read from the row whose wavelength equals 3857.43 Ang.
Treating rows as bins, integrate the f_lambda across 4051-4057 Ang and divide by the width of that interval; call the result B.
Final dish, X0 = -4.6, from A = 15.07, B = 18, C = 5.959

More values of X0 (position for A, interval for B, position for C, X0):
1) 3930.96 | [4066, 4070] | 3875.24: 1.6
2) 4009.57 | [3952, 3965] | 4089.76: -7.7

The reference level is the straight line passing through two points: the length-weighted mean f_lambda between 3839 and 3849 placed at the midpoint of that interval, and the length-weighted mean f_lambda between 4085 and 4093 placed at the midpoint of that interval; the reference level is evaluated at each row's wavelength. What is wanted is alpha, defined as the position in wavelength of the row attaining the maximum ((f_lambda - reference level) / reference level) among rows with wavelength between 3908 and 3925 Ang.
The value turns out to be 3914.70 Ang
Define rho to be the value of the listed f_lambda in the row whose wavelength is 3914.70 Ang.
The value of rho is 13.01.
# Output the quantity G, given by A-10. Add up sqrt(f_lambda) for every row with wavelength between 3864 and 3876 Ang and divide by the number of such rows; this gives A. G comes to -7.13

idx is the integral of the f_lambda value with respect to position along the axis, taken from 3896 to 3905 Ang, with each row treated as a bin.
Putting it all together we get 105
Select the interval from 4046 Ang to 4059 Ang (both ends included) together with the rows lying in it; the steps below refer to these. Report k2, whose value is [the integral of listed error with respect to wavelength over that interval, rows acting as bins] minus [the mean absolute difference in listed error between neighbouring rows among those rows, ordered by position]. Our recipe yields 27.1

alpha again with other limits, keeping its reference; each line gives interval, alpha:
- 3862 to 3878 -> 3873.45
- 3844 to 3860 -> 3848.56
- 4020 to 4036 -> 4020.67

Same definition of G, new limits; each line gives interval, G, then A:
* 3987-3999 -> -6.12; 3.88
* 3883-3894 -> -7.04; 2.96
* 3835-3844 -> -7.48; 2.52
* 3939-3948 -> -6.96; 3.04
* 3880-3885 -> -7.15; 2.85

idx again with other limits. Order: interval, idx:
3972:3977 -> 44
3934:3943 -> 63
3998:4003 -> 89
